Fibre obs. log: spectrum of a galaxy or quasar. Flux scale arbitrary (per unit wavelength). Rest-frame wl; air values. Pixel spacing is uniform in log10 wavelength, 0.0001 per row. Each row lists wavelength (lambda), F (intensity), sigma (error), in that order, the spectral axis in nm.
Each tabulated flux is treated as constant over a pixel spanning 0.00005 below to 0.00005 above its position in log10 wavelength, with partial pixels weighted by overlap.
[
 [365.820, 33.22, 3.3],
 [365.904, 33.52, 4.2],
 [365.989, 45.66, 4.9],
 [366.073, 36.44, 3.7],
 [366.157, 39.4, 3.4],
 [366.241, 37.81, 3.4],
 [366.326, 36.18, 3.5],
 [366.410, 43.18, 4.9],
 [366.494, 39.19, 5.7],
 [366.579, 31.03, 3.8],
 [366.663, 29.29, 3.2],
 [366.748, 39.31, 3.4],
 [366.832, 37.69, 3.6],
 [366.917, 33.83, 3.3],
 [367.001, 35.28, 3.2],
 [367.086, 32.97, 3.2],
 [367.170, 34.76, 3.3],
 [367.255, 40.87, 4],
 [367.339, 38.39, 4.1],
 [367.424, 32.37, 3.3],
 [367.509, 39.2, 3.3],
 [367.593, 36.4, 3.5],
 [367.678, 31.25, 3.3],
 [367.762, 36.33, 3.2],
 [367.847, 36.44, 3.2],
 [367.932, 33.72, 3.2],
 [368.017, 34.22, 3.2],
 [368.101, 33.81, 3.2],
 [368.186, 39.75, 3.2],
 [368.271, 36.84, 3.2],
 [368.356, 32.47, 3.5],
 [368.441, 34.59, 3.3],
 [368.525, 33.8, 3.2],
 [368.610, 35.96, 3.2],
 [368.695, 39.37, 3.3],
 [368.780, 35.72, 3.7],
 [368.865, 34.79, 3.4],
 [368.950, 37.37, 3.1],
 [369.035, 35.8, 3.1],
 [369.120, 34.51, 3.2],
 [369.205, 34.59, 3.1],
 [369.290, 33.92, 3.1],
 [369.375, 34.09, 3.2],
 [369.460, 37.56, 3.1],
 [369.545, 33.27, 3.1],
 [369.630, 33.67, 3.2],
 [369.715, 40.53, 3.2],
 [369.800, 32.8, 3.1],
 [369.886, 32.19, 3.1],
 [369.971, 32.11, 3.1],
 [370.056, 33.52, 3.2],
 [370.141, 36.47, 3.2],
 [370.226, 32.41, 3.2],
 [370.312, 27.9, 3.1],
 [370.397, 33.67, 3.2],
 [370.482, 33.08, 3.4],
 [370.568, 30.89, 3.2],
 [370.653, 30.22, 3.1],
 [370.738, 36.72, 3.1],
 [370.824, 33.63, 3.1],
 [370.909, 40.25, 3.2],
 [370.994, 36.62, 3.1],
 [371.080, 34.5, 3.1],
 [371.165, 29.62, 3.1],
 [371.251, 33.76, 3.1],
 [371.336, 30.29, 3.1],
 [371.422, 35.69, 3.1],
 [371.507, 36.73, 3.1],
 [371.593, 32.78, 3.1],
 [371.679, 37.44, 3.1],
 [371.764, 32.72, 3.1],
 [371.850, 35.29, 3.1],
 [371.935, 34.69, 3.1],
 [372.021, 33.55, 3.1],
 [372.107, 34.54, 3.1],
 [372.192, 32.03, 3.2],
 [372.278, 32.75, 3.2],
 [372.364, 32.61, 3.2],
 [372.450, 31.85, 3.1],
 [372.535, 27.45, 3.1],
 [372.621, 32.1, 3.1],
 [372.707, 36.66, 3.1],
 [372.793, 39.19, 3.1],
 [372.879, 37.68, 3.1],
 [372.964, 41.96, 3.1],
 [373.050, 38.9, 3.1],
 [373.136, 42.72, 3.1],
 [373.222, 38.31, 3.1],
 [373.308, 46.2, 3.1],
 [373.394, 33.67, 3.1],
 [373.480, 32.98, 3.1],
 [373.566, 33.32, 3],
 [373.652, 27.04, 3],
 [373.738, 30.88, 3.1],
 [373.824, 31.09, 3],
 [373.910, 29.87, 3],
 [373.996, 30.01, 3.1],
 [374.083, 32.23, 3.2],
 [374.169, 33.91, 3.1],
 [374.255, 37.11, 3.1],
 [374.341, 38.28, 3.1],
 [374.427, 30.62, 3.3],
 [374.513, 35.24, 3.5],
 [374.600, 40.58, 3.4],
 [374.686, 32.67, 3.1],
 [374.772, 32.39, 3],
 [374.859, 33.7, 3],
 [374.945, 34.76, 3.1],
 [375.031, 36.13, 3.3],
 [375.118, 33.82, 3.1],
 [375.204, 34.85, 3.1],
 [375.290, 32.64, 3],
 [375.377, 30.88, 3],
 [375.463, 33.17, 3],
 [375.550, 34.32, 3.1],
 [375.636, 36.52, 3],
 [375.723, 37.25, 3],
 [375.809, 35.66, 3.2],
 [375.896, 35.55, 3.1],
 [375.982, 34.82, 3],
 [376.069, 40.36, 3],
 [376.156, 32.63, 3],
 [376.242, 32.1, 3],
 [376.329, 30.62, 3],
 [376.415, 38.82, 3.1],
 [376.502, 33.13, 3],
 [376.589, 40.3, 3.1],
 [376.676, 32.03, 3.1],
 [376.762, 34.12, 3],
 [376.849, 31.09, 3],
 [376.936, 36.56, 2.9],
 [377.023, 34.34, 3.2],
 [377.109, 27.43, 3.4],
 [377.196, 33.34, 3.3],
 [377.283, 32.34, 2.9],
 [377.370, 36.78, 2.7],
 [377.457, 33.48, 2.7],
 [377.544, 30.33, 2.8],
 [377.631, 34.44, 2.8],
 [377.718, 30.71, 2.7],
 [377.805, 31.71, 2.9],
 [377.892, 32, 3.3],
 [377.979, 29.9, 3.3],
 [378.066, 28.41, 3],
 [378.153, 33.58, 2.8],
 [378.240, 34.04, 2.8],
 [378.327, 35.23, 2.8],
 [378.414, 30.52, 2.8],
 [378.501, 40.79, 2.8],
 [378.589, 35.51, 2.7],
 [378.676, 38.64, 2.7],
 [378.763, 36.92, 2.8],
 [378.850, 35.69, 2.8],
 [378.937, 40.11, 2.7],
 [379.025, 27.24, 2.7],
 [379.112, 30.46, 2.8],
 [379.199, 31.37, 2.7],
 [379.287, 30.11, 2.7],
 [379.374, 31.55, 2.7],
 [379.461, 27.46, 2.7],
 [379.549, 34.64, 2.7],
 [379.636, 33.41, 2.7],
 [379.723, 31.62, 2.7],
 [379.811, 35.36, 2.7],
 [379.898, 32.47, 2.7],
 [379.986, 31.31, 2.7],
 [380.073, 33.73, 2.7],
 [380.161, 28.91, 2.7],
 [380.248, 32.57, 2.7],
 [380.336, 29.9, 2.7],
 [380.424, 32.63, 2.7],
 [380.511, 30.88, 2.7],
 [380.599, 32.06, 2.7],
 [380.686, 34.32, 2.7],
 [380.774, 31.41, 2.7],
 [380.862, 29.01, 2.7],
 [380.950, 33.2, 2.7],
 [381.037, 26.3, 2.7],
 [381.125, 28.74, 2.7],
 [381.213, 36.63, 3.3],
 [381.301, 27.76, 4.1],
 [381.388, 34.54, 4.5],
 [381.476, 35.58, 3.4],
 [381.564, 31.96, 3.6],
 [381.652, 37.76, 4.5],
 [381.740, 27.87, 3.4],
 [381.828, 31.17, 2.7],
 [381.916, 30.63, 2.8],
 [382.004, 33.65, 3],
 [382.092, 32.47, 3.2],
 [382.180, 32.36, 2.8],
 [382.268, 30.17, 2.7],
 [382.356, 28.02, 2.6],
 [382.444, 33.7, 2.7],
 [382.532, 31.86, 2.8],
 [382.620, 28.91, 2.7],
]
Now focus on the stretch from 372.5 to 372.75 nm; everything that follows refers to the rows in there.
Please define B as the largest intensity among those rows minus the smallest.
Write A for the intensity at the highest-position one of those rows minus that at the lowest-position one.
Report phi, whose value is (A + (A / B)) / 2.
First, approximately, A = 9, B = 9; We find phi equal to 5.1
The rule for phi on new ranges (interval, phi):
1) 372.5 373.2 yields 8.1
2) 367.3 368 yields -2.6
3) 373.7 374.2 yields 1.9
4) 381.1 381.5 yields 3.8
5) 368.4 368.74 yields 2.8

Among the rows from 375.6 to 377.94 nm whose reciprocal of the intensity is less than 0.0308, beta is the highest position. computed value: 377.631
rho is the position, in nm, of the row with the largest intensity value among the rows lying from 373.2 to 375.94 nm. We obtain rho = 373.308 nm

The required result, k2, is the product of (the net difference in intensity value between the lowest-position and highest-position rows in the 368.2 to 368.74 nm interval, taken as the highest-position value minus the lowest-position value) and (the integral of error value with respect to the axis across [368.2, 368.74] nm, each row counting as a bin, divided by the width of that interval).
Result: 8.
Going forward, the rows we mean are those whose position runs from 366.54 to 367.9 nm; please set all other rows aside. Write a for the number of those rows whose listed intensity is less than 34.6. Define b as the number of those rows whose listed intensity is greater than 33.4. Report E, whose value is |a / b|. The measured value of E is 0.5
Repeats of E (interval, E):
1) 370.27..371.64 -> 1.2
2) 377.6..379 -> 0.9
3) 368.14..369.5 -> 0.5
